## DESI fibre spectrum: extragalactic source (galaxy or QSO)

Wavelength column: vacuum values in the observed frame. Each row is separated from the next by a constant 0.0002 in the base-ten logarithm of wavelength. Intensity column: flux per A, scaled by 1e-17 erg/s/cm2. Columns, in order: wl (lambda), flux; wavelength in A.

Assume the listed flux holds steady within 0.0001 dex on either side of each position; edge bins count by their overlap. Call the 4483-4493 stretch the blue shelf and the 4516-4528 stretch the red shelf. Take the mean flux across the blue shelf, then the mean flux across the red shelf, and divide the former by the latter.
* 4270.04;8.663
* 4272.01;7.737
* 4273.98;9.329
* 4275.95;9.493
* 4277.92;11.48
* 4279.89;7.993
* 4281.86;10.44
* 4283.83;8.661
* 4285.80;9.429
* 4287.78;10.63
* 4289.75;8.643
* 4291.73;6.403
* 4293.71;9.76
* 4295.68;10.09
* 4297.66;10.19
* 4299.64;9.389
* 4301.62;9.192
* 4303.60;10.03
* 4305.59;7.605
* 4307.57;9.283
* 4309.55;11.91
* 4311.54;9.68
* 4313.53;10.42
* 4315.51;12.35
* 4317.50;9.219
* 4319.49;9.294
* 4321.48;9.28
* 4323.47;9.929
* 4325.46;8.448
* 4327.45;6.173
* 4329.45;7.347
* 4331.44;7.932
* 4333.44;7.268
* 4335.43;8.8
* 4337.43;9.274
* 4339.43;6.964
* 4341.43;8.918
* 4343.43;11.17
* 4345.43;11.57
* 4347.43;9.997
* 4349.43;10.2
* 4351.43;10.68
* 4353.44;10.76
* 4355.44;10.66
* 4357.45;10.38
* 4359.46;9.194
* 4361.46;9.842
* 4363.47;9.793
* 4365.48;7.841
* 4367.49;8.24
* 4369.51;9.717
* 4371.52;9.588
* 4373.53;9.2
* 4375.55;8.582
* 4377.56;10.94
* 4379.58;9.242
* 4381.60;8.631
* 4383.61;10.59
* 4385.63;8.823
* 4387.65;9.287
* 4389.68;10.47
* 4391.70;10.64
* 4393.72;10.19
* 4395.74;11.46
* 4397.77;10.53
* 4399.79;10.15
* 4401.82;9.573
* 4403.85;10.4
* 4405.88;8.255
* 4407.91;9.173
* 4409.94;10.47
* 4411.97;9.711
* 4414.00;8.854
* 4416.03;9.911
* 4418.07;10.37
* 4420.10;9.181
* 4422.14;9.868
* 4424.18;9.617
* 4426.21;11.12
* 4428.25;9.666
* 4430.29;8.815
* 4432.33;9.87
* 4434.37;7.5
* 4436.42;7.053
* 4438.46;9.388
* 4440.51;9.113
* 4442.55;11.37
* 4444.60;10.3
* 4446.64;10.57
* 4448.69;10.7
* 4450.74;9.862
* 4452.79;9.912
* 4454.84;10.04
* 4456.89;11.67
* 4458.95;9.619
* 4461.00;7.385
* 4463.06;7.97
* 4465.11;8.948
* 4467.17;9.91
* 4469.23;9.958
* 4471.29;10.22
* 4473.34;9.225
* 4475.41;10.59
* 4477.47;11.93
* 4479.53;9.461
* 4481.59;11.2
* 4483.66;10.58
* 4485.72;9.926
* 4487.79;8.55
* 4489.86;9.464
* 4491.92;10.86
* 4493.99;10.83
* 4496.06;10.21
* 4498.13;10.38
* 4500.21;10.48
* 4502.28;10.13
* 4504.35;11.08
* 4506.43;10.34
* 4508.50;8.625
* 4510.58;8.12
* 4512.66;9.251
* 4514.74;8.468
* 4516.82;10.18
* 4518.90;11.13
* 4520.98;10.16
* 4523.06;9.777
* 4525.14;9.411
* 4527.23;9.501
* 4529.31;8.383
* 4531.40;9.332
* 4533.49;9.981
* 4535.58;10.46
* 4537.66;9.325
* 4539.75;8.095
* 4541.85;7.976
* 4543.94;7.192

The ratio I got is 0.98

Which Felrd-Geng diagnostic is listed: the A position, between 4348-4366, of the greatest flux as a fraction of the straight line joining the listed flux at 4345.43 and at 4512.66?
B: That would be 4353.44 A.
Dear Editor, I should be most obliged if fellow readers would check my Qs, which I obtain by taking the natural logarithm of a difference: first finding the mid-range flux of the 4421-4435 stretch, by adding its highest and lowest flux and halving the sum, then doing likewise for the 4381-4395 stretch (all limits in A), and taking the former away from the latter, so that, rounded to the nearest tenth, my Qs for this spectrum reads -1.1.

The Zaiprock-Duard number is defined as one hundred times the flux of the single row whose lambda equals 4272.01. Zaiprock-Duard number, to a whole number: 774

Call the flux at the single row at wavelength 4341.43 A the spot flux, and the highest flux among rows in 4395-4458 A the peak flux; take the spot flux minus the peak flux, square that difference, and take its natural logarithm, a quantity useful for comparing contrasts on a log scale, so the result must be 2.0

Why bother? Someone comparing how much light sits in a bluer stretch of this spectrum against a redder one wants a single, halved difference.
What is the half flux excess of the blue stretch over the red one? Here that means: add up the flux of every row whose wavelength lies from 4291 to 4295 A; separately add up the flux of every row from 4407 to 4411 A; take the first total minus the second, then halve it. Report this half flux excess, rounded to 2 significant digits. -1.7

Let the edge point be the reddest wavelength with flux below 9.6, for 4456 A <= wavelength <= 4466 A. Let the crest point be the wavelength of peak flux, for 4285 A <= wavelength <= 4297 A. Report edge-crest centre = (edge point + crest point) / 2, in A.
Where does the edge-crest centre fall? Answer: 4376.4 A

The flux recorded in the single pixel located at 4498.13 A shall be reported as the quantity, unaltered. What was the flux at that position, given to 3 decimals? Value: 10.380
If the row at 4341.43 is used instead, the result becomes 8.918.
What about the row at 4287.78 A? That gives 10.630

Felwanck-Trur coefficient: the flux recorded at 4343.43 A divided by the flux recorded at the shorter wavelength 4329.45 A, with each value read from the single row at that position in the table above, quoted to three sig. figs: 1.52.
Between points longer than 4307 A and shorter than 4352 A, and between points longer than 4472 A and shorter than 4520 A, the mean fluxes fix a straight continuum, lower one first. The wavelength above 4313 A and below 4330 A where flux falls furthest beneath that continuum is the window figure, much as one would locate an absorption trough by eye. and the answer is 4327.45 A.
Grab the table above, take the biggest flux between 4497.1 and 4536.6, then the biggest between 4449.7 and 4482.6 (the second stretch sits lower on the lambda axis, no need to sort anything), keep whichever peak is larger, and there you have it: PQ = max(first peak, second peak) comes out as 11.9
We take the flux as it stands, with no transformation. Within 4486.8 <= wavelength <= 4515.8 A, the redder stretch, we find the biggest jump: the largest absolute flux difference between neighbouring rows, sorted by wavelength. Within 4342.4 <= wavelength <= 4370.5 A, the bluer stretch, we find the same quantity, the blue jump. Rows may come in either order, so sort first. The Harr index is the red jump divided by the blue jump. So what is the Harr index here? 0.88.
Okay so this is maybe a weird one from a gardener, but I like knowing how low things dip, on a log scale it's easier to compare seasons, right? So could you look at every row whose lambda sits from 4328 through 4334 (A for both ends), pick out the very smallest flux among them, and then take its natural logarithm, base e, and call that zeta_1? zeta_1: 1.98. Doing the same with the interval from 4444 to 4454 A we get 2.29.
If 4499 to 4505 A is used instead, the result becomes 2.32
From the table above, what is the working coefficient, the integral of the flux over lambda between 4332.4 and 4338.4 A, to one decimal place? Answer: 50.6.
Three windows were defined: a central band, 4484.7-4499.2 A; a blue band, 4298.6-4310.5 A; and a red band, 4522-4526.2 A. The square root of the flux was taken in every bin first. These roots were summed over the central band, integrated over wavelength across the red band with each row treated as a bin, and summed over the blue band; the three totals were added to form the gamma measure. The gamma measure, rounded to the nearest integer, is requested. 54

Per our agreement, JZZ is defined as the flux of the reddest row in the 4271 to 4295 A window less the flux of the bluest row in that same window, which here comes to 2.0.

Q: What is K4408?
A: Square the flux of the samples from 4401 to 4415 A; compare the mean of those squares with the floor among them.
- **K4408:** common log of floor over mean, -0.124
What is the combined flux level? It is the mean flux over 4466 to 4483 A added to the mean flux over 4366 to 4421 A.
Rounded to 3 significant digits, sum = 20.0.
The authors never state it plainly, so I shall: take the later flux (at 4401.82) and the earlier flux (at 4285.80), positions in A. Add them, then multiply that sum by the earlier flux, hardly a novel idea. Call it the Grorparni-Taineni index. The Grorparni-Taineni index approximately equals 179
